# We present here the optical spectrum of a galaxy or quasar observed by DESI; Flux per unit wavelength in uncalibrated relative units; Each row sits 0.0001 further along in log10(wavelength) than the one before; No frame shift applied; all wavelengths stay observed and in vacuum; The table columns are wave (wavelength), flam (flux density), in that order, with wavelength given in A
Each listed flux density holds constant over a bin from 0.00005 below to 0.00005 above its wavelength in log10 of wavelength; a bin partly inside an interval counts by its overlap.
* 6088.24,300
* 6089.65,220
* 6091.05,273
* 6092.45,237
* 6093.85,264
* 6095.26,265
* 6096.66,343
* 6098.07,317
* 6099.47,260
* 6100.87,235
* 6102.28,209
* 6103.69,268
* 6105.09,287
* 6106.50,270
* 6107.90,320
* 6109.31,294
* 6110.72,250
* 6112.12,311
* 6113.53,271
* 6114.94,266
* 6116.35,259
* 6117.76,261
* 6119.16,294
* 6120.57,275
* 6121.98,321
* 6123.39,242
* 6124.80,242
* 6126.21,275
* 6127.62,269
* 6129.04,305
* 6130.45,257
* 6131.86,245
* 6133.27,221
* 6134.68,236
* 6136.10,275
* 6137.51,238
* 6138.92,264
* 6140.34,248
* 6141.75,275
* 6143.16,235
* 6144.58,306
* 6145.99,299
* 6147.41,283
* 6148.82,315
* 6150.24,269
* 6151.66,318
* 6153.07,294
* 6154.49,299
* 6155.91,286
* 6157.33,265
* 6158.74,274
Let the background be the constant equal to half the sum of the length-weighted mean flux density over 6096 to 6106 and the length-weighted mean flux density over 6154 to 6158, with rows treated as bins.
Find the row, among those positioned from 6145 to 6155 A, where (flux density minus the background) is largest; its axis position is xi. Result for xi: 6151.66 A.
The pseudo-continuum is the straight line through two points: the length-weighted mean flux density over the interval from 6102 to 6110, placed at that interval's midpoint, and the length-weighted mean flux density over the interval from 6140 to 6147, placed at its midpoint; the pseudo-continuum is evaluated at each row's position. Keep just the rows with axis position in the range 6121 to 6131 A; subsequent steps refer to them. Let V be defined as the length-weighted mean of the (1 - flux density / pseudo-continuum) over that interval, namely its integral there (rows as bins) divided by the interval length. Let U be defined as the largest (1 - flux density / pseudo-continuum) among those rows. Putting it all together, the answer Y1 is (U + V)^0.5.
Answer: 0.37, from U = 0.12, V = 0.010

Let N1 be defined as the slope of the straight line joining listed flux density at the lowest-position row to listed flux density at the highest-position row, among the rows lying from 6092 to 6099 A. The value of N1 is 14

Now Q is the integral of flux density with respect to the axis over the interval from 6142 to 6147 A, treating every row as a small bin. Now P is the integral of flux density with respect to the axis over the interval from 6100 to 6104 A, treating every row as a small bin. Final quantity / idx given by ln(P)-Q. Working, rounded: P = 940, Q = 1398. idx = -1392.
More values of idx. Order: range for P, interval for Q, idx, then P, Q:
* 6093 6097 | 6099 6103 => -925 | 1136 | 932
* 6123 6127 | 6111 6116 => -1384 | 1017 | 1391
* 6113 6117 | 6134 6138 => -994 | 1060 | 1000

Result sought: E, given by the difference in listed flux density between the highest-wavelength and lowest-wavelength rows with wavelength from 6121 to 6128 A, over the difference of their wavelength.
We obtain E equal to -9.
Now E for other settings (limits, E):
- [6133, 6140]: 8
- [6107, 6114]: -9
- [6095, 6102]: -5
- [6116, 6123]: 11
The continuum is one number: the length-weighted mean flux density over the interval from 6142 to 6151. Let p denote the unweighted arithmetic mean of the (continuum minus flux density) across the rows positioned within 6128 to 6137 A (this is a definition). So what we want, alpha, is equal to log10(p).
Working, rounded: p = 28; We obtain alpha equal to 1.44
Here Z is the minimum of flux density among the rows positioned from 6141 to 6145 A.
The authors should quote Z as 235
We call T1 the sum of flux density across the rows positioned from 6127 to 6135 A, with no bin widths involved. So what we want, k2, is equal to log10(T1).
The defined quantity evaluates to 3.19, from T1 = 1533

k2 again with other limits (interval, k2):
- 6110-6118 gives 3.21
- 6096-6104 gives 3.21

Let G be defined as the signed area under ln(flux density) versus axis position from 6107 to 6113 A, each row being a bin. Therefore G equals 34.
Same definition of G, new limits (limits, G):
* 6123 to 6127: 22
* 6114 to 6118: 22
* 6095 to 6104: 50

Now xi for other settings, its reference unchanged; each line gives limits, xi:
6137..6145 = 6144.58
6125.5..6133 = 6129.04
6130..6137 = 6136.10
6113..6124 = 6121.98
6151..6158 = 6151.66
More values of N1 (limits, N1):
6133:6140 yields 8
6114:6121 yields 2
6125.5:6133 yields -5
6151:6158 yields -9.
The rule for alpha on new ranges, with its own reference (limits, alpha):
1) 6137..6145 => 1.36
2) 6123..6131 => 1.28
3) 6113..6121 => 1.12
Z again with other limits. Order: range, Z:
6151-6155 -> 294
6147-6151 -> 269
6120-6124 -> 242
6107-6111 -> 250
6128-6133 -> 245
